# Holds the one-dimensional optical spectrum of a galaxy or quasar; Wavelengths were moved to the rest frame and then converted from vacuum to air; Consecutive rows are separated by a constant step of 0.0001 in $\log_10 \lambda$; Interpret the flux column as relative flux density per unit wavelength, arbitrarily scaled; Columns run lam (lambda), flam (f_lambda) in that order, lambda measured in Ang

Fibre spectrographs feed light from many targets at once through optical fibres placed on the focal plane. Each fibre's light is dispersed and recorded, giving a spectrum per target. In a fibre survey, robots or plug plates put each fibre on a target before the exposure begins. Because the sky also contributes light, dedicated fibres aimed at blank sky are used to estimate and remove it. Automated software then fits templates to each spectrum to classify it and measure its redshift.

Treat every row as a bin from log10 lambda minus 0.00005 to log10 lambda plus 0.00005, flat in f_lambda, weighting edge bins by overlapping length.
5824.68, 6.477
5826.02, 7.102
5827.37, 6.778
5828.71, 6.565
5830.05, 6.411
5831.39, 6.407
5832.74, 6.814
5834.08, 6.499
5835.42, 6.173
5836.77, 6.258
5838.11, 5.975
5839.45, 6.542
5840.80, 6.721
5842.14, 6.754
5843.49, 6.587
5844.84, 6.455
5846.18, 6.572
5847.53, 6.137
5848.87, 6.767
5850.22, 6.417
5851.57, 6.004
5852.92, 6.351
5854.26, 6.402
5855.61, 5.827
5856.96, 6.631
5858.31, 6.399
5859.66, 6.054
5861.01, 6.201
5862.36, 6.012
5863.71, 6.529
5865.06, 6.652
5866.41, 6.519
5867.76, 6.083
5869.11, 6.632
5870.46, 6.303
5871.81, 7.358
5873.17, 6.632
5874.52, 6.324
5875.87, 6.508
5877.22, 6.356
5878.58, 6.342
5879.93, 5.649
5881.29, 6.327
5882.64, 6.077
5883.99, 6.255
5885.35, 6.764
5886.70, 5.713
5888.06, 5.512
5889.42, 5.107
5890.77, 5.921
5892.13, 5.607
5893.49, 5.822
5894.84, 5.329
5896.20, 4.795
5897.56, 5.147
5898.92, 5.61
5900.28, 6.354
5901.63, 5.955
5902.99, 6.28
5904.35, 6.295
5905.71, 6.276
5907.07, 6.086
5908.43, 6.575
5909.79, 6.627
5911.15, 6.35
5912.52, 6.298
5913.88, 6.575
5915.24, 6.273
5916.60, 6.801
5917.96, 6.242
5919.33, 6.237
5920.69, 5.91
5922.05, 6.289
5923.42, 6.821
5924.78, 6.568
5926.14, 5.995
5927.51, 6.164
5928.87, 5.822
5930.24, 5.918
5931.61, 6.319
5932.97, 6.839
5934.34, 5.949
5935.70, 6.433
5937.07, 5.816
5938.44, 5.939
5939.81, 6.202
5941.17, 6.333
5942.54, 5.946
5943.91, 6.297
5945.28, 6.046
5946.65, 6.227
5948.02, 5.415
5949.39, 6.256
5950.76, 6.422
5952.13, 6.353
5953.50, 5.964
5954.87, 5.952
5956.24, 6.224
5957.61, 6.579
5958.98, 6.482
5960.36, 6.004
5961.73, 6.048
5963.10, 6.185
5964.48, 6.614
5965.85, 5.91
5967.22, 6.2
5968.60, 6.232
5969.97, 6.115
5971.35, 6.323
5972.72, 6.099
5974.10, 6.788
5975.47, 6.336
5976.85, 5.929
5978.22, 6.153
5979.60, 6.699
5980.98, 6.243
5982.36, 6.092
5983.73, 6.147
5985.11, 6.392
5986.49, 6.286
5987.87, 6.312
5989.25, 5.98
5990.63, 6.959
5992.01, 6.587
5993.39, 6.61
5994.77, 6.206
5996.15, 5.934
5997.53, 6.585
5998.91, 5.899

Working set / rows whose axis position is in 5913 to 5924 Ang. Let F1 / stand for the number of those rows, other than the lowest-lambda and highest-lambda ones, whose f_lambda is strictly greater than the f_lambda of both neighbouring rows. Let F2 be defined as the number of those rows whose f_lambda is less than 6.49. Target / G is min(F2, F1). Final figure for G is 1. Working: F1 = 1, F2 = 5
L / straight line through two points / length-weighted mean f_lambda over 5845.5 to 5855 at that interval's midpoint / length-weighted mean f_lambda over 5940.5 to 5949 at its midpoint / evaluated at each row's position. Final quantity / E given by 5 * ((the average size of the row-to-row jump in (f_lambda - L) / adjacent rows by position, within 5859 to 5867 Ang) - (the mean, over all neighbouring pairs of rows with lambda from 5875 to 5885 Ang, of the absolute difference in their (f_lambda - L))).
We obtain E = -0.5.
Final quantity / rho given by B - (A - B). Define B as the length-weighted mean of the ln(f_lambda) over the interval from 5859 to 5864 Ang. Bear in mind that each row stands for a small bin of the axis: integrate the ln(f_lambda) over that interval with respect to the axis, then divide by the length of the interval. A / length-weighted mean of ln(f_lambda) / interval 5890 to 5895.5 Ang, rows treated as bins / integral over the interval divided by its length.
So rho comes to 1.90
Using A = 1.73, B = 1.82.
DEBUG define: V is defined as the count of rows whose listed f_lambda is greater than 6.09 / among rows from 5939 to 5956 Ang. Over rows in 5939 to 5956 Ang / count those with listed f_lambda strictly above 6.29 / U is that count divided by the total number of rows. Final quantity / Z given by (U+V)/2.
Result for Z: 4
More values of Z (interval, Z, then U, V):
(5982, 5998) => 5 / 0.50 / 10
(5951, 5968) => 4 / 0.33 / 7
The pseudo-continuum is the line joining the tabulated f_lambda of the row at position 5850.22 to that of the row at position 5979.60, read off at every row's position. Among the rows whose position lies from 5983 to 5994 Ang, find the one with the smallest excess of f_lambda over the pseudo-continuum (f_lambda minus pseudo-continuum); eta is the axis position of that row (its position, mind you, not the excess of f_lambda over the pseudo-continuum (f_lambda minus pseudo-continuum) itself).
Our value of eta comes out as 5989.25 Ang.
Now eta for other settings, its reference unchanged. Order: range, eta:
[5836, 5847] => 5838.11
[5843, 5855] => 5851.57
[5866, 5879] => 5867.76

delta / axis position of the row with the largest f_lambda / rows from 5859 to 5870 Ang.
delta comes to 5865.06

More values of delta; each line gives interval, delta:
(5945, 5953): 5950.76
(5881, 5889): 5885.35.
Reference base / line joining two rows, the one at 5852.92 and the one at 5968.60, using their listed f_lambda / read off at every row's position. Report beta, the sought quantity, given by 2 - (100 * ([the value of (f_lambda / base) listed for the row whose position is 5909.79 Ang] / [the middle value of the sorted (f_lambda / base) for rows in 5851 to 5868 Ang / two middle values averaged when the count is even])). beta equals -103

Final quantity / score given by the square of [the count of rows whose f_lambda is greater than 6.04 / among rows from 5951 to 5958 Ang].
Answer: 9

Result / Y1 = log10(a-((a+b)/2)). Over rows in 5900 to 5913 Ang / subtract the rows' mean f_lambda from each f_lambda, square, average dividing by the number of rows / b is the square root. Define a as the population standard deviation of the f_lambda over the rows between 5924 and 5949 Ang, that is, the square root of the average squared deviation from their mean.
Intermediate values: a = 0.31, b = 0.19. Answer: -1.20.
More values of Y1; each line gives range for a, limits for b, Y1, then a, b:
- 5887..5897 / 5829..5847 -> -1.15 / 0.37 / 0.23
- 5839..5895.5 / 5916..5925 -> -1.20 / 0.44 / 0.31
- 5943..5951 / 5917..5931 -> -1.78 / 0.33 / 0.30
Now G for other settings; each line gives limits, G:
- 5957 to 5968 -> 1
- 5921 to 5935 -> 3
